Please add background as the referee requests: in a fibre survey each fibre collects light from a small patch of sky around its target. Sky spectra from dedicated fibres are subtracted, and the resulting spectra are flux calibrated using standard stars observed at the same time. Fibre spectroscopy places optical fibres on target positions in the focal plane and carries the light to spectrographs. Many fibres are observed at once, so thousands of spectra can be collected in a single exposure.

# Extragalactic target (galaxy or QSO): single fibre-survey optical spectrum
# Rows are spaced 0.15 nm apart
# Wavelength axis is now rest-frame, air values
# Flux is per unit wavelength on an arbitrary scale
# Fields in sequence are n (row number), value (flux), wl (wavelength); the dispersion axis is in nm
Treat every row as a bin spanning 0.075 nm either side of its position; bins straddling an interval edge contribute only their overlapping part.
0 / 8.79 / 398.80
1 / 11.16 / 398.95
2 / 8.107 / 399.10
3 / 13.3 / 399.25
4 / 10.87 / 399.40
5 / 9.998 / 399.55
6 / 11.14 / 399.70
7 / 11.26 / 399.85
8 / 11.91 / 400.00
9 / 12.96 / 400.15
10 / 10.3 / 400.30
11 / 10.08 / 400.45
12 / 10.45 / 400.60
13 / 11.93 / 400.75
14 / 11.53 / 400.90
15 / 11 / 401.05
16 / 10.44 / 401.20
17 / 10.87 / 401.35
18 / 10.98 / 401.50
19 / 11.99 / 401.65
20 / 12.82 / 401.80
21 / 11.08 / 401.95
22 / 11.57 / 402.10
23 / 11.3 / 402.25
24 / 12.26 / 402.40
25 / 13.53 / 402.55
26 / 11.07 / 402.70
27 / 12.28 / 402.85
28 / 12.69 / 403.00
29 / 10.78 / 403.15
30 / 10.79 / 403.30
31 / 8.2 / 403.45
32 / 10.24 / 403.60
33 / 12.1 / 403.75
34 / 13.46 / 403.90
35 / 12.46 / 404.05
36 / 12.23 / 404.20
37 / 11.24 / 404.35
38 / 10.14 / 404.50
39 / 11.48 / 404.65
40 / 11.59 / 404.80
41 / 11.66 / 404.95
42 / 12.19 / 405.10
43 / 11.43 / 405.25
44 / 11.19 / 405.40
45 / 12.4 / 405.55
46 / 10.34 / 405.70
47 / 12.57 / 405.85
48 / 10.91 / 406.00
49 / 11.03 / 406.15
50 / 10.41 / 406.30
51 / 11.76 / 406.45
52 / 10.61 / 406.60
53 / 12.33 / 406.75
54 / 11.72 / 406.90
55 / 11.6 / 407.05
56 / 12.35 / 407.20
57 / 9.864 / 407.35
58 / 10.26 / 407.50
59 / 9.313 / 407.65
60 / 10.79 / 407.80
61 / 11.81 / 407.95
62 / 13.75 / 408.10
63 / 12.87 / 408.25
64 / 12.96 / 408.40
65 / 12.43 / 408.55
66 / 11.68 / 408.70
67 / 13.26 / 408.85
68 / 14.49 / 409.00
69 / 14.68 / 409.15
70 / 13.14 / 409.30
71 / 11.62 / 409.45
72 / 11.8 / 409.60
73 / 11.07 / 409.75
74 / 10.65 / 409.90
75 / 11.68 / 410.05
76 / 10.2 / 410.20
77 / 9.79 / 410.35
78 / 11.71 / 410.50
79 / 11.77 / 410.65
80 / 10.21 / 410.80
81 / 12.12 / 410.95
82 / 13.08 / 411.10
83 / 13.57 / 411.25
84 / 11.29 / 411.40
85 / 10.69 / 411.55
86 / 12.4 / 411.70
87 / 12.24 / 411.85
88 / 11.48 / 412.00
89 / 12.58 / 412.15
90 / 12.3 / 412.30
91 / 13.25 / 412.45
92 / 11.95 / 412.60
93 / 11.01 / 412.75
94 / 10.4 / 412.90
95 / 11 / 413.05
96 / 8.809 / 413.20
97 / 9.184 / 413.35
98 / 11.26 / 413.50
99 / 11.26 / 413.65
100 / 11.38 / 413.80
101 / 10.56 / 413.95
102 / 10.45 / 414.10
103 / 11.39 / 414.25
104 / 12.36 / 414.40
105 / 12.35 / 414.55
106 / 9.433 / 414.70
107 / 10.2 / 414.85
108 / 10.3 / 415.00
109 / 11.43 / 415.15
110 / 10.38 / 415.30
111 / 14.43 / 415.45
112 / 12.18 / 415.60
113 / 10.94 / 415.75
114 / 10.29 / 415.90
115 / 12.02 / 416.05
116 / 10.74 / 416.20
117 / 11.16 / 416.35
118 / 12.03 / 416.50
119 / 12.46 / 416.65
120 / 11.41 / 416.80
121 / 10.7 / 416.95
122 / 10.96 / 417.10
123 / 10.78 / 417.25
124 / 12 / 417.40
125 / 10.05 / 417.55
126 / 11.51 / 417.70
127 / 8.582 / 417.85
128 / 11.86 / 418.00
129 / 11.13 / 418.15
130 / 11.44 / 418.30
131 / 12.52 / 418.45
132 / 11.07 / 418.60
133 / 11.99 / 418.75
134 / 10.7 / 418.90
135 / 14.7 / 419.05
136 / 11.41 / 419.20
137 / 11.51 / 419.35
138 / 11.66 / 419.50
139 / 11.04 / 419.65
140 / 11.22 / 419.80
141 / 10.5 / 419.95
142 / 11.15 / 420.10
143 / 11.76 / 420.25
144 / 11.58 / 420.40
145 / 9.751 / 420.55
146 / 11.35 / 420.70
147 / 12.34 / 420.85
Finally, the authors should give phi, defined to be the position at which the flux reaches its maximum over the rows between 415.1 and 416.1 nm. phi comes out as 415.45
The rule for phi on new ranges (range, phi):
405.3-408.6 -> 408.10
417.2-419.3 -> 419.05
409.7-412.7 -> 411.25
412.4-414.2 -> 412.45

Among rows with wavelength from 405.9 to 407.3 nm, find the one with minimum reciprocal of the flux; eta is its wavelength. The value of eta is 407.20 nm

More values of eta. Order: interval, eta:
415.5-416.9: 416.65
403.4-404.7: 403.90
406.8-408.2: 408.10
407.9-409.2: 409.15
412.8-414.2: 413.80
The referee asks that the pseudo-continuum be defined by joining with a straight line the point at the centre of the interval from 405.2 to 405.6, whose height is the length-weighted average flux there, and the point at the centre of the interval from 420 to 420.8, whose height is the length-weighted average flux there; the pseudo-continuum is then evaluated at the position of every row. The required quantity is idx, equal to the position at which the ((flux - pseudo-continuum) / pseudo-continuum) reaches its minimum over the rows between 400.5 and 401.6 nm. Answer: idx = 400.60 nm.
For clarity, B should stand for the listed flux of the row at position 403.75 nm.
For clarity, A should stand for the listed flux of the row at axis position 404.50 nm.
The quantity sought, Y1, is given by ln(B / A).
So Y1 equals 0.18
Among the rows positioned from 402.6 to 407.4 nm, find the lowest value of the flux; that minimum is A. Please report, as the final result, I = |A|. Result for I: 8.2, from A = 8.2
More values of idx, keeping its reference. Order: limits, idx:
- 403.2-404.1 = 403.45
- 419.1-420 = 419.95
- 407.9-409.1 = 408.70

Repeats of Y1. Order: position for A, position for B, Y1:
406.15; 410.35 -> -0.12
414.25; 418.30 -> 0.00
